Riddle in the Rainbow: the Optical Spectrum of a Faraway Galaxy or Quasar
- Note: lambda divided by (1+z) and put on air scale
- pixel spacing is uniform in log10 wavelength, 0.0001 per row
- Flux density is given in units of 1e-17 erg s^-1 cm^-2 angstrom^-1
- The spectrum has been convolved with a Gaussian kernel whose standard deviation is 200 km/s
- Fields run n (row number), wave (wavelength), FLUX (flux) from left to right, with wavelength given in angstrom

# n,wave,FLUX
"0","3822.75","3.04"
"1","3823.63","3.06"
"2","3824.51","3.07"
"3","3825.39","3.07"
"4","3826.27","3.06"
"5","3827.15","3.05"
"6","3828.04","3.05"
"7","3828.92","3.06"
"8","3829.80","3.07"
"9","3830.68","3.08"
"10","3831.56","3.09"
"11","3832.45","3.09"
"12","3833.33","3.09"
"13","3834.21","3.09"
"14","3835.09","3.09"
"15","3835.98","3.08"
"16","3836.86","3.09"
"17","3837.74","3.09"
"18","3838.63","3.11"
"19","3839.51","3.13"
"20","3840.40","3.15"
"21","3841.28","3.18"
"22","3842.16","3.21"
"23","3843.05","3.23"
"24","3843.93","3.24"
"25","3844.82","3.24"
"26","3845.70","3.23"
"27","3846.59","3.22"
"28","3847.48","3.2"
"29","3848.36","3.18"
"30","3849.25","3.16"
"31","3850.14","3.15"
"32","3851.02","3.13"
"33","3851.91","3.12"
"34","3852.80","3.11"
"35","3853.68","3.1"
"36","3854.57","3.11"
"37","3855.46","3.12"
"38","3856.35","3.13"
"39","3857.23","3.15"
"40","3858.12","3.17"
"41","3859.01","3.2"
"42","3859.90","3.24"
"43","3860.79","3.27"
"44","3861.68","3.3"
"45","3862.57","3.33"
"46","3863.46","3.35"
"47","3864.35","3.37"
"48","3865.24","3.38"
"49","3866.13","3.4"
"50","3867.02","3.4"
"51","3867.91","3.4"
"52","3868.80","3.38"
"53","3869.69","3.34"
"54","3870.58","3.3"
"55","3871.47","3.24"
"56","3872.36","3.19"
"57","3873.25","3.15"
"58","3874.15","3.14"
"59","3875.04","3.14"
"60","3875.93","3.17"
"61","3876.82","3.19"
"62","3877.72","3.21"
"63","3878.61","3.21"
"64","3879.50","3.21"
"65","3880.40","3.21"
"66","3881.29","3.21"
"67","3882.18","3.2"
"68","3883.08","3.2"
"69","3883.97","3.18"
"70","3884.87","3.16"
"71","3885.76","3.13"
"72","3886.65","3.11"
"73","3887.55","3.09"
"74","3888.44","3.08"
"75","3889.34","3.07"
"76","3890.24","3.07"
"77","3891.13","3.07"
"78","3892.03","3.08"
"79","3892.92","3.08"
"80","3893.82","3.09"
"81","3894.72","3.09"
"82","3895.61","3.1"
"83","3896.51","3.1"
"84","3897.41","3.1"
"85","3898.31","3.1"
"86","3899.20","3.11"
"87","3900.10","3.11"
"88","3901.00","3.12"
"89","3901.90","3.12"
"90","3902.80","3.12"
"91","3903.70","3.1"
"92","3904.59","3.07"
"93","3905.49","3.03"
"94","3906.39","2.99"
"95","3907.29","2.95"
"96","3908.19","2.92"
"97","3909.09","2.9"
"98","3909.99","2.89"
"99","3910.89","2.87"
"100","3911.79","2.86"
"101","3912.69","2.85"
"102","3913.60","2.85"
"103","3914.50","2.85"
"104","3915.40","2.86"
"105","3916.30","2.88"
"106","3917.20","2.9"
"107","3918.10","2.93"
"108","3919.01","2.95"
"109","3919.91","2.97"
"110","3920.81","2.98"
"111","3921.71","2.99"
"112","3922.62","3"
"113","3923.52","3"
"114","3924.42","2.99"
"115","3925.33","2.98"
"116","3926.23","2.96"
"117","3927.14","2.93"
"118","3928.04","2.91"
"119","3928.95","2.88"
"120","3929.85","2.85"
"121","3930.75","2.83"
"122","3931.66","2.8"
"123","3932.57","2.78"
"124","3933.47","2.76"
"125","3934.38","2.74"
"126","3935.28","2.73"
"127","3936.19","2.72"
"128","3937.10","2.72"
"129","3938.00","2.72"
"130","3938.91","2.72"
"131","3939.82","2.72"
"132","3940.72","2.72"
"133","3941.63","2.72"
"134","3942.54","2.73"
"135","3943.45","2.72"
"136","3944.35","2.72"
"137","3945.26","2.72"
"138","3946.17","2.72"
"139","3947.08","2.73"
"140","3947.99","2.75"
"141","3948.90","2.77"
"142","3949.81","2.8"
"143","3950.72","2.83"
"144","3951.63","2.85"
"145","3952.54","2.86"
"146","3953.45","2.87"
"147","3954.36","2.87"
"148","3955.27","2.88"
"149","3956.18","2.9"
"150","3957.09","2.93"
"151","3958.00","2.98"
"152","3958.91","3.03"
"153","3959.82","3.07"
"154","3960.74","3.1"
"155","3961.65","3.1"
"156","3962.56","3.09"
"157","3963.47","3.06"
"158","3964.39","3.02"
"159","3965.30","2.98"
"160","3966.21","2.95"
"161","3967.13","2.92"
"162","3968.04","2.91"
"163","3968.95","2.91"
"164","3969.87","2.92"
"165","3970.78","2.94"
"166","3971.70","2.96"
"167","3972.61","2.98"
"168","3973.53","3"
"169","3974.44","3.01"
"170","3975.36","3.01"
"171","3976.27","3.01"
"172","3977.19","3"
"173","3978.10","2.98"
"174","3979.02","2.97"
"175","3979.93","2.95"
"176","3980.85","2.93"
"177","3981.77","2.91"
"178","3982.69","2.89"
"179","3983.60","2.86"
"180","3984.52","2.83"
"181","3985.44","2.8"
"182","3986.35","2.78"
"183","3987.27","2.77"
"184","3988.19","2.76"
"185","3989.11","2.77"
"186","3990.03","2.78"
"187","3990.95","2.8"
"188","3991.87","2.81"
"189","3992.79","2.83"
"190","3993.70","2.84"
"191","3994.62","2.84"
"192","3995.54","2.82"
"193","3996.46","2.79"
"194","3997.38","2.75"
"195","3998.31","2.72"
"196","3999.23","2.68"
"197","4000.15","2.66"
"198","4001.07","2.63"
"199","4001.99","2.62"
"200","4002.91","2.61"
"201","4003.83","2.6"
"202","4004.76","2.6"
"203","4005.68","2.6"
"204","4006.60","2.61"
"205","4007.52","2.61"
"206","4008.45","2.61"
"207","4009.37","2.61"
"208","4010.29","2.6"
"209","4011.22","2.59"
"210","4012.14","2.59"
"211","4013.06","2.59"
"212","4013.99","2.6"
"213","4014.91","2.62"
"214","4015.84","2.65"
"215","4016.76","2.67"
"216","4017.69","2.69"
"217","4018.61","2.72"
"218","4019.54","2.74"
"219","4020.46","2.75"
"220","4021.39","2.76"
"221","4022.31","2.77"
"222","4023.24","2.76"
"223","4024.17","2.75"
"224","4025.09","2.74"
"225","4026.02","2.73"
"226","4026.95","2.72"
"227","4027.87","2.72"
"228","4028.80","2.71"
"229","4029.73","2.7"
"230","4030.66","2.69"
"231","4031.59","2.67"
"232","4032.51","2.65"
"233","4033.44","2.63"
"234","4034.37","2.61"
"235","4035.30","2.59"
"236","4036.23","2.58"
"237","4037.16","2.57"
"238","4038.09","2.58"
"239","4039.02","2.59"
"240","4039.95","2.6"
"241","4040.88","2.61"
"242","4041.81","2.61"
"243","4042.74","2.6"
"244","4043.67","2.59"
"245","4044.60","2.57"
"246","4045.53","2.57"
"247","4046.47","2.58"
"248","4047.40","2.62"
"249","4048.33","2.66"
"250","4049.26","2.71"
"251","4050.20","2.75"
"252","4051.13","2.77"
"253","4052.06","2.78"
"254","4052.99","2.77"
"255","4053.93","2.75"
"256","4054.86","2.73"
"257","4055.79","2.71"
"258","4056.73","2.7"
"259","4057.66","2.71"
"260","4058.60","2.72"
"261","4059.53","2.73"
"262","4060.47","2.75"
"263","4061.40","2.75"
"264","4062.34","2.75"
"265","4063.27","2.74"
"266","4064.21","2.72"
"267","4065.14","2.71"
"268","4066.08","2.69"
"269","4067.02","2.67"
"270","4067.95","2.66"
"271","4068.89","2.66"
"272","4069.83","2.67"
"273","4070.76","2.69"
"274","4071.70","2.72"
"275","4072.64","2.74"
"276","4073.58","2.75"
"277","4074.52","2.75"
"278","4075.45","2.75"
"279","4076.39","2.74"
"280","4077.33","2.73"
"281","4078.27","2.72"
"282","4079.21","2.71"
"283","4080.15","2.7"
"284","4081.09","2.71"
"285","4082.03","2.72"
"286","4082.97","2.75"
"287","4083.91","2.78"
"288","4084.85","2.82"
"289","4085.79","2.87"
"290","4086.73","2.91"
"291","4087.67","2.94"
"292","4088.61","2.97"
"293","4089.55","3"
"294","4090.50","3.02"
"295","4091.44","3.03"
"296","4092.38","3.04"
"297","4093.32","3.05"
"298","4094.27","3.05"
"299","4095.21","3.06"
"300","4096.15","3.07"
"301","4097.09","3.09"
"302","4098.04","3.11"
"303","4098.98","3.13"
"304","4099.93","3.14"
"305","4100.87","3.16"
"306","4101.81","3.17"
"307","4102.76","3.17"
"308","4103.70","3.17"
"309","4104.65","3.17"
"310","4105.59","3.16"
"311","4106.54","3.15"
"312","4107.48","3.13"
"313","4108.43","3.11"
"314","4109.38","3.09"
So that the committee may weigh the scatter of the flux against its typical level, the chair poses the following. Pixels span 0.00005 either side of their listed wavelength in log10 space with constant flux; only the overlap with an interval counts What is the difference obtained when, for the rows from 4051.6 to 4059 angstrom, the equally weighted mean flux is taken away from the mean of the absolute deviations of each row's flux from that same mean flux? -2.71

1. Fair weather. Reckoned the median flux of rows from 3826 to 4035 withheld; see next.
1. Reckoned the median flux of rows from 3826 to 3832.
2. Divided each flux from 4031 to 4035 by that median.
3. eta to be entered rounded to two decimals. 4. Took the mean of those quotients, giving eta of 0.86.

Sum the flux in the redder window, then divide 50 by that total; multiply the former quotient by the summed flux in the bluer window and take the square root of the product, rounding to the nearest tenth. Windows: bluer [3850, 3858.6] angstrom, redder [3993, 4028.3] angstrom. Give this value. 3.9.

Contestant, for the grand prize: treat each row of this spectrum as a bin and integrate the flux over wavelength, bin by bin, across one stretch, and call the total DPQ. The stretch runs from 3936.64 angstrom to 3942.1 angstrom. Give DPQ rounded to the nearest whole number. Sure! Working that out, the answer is 15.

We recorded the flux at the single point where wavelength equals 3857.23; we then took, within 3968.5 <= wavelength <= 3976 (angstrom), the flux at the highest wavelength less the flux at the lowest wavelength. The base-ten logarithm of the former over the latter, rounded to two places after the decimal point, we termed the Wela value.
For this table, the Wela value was 1.50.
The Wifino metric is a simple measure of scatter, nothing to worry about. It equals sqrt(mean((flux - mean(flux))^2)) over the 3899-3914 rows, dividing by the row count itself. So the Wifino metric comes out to 0.11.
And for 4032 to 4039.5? 0.03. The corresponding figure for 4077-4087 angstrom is 0.07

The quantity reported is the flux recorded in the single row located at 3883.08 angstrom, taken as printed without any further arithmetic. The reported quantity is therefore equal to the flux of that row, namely 3.2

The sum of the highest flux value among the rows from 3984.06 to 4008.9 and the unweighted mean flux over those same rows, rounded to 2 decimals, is 5.56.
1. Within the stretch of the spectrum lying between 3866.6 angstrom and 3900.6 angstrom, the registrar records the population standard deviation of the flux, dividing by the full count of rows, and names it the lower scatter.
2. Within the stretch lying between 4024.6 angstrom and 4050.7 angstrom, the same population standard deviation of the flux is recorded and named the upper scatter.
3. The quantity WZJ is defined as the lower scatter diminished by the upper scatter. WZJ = 0.03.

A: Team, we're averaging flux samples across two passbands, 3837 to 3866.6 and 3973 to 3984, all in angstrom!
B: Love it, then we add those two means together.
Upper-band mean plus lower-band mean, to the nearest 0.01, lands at 6.16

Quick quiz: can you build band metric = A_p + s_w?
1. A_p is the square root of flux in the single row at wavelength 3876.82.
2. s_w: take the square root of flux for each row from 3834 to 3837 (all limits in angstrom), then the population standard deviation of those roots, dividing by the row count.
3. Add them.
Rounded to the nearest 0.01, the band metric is 1.79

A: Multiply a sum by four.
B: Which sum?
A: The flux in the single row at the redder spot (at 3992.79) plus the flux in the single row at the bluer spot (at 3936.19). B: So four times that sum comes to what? 22.2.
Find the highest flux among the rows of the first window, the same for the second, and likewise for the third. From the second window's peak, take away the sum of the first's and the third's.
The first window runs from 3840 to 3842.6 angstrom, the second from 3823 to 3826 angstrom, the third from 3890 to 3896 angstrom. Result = -3.24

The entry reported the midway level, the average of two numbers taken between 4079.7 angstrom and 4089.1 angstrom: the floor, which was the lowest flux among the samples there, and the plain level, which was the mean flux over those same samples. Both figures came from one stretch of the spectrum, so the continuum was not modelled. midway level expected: 2.76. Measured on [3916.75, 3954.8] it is 2.77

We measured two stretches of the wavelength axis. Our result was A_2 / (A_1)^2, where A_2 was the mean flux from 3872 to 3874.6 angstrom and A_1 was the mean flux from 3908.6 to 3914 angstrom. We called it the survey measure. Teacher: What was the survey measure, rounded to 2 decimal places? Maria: 0.38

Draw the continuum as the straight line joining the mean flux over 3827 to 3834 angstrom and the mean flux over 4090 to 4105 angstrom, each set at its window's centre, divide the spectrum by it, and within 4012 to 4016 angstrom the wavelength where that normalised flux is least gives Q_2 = 4013.06 angstrom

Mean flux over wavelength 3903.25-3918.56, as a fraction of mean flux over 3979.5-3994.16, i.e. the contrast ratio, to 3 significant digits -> 1.03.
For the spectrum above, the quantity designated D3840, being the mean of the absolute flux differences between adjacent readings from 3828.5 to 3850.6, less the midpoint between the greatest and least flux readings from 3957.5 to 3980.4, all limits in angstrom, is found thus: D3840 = -2.99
